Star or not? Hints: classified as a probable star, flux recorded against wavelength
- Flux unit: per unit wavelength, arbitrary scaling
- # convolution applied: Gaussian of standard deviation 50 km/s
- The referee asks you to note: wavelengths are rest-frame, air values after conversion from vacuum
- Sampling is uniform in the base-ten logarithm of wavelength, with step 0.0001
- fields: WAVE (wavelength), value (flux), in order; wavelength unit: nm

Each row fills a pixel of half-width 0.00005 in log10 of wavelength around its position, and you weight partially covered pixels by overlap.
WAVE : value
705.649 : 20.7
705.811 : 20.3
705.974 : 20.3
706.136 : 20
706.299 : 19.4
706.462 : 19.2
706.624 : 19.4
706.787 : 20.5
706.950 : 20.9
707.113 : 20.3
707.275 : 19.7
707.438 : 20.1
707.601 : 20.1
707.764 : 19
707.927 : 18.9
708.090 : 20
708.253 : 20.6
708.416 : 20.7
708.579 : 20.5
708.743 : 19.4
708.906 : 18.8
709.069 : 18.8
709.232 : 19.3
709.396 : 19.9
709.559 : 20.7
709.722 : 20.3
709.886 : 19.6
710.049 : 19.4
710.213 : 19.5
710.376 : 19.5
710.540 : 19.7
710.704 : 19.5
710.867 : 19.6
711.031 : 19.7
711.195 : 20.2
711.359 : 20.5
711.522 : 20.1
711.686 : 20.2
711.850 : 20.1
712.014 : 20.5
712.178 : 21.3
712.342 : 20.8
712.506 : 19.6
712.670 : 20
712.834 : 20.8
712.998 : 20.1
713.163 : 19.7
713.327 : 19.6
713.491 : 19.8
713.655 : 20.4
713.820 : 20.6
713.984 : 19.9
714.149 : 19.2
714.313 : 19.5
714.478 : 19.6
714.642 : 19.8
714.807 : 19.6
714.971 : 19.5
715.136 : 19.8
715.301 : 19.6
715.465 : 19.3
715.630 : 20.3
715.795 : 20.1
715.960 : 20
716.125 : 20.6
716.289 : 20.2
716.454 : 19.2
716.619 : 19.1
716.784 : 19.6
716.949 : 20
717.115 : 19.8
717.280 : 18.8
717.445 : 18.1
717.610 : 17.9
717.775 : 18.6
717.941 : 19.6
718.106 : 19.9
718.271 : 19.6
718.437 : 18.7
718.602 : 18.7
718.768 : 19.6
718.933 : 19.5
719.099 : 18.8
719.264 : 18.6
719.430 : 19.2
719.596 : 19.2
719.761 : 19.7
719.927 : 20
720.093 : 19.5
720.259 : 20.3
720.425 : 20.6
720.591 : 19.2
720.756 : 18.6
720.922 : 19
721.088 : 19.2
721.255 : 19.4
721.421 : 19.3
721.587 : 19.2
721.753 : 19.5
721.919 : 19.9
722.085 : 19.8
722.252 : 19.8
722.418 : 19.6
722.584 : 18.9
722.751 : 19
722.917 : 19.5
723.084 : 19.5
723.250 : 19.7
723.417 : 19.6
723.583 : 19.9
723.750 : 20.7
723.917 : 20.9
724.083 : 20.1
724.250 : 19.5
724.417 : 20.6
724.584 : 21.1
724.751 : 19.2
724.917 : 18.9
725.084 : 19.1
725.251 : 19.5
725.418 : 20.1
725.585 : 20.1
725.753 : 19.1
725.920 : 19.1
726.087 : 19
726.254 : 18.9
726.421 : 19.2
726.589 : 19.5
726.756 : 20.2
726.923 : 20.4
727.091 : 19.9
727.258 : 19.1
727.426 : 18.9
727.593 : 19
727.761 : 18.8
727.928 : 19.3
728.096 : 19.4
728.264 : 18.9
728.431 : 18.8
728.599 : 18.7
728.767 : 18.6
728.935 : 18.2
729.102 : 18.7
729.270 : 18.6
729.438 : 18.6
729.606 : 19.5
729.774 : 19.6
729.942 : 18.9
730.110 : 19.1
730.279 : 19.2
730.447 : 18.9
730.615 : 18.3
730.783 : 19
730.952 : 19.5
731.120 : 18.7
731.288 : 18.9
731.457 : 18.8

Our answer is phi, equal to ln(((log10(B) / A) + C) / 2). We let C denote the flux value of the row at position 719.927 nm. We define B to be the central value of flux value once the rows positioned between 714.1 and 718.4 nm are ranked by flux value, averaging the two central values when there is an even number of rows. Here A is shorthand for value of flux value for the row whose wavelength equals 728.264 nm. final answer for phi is 2.31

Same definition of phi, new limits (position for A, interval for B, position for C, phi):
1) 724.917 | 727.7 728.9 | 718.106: 2.30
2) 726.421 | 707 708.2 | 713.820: 2.34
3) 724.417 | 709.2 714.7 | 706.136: 2.31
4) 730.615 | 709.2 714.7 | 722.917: 2.28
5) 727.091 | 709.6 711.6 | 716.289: 2.32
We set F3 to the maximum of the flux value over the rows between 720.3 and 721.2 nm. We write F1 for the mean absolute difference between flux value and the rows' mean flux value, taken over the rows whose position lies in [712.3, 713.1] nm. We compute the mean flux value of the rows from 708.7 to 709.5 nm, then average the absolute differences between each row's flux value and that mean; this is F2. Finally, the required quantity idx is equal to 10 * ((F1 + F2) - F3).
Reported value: -198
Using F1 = 0.43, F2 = 0.35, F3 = 20.6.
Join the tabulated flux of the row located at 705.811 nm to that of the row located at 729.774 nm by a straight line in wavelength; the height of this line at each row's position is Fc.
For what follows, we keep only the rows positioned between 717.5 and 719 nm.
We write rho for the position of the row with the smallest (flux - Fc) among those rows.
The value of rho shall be 717.610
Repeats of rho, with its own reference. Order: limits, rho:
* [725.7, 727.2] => 726.254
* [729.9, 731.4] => 730.615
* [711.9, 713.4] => 712.506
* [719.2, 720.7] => 719.264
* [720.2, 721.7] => 720.756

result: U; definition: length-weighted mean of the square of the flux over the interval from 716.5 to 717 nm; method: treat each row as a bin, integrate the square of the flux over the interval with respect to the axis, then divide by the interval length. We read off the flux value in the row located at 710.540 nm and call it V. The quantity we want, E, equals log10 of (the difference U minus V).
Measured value 2.56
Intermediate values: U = 381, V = 19.7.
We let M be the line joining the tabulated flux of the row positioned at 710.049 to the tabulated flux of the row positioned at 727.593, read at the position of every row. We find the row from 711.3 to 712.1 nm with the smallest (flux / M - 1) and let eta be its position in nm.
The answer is 711.522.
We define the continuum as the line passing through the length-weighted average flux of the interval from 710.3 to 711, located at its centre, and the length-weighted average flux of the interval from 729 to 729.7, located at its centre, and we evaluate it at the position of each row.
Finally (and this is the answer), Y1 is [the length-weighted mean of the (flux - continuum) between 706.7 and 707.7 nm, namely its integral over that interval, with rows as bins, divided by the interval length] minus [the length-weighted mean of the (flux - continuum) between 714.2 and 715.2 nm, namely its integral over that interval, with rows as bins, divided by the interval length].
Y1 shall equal 0.3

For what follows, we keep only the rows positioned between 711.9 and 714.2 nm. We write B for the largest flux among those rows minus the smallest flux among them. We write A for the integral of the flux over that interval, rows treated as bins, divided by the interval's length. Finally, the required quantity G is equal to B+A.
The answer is 22.3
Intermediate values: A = 20.2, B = 2.10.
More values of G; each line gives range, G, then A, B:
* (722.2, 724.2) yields 21.8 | 19.8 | 2.00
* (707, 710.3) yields 21.7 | 19.8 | 1.90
